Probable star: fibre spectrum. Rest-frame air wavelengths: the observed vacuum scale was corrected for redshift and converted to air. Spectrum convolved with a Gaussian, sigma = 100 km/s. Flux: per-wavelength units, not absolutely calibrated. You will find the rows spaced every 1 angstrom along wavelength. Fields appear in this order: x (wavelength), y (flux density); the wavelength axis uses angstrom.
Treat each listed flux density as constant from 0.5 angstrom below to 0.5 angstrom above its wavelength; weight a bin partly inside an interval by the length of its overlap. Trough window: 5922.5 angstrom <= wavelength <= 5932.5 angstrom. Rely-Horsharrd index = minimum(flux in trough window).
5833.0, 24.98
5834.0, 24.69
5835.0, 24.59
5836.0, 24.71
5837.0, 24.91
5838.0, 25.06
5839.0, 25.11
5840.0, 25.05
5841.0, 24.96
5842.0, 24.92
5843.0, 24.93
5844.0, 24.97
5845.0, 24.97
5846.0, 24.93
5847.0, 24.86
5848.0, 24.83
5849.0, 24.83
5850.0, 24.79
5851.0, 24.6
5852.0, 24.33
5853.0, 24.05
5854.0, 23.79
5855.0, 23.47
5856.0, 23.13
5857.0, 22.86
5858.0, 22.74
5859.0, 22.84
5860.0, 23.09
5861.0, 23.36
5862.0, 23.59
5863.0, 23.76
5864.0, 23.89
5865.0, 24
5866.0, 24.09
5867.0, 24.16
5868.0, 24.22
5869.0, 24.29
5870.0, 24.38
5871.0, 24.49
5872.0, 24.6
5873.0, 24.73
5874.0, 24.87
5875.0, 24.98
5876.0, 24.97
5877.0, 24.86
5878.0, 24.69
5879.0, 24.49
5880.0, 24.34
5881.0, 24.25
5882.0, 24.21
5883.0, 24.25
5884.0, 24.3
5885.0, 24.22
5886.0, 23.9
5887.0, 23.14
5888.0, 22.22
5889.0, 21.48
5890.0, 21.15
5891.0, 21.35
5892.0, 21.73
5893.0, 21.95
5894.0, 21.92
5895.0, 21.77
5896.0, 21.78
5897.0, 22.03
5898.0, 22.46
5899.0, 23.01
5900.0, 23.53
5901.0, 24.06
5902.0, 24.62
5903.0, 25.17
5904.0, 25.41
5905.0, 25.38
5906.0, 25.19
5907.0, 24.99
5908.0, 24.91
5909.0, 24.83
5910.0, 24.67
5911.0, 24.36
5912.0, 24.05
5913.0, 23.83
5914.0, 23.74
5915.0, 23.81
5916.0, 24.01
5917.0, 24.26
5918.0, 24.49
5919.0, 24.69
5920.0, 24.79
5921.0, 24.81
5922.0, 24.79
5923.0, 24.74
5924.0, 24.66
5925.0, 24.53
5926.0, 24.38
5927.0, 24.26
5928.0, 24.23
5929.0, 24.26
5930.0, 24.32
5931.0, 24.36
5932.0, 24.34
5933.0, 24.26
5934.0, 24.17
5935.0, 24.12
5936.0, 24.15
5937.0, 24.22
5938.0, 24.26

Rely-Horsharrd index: 24.23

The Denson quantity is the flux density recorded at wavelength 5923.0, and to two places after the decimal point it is 24.74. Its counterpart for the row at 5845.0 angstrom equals 24.97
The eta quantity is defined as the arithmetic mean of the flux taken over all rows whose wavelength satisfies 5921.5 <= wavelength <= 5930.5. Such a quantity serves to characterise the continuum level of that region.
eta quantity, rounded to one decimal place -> 24.5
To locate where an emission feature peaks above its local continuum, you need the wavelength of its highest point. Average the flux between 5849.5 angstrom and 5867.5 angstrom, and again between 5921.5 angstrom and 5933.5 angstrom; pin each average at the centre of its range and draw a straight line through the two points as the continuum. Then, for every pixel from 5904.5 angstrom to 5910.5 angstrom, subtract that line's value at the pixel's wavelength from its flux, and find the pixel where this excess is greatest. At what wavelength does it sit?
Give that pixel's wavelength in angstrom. 5905.0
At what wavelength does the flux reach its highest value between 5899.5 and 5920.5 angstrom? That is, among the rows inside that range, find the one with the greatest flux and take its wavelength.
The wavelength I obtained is 5904.0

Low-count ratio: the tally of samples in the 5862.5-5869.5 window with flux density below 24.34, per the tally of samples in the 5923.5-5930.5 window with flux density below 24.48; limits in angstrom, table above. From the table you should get 1.4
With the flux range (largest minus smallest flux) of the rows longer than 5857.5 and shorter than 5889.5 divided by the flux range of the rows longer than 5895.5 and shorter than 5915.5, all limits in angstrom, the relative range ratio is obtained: 1.0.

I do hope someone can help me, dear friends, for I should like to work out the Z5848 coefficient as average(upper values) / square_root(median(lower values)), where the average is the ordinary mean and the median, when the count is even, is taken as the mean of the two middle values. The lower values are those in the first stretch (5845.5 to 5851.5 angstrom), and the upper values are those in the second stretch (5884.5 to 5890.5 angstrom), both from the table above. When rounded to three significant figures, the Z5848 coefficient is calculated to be 4.55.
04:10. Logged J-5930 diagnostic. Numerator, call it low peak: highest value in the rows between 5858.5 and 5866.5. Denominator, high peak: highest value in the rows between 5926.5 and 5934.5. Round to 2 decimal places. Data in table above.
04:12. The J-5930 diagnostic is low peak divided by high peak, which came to 0.99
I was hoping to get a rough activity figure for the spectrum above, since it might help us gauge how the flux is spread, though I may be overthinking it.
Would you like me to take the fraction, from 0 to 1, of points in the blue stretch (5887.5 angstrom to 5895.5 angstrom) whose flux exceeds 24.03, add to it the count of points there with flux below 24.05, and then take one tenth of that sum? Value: 0.80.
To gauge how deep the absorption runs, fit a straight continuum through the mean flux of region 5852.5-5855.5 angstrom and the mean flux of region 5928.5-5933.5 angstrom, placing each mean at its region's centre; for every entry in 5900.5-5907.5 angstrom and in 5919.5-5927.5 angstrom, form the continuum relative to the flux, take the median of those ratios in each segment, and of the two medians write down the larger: 0.98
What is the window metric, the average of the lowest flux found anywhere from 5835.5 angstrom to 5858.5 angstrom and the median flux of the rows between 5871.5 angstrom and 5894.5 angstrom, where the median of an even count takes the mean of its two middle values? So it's 23.5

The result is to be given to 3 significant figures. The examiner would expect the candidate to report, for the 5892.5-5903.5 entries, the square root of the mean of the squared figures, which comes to 23.0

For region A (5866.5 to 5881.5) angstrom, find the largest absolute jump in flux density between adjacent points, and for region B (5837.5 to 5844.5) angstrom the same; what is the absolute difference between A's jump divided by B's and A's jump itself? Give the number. 2.0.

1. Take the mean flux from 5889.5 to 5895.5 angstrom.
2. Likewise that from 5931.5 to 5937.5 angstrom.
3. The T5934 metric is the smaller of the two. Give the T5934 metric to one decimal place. 21.6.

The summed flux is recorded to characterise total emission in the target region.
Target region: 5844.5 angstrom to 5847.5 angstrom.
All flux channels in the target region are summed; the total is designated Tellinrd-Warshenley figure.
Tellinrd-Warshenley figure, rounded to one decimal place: 74.8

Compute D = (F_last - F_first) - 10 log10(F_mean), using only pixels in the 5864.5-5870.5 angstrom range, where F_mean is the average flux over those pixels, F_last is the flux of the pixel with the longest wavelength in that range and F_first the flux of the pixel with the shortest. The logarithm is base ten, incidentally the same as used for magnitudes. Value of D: -13.5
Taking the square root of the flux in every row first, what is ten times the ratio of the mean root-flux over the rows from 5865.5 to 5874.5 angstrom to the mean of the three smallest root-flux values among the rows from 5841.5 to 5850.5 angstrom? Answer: 9.9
